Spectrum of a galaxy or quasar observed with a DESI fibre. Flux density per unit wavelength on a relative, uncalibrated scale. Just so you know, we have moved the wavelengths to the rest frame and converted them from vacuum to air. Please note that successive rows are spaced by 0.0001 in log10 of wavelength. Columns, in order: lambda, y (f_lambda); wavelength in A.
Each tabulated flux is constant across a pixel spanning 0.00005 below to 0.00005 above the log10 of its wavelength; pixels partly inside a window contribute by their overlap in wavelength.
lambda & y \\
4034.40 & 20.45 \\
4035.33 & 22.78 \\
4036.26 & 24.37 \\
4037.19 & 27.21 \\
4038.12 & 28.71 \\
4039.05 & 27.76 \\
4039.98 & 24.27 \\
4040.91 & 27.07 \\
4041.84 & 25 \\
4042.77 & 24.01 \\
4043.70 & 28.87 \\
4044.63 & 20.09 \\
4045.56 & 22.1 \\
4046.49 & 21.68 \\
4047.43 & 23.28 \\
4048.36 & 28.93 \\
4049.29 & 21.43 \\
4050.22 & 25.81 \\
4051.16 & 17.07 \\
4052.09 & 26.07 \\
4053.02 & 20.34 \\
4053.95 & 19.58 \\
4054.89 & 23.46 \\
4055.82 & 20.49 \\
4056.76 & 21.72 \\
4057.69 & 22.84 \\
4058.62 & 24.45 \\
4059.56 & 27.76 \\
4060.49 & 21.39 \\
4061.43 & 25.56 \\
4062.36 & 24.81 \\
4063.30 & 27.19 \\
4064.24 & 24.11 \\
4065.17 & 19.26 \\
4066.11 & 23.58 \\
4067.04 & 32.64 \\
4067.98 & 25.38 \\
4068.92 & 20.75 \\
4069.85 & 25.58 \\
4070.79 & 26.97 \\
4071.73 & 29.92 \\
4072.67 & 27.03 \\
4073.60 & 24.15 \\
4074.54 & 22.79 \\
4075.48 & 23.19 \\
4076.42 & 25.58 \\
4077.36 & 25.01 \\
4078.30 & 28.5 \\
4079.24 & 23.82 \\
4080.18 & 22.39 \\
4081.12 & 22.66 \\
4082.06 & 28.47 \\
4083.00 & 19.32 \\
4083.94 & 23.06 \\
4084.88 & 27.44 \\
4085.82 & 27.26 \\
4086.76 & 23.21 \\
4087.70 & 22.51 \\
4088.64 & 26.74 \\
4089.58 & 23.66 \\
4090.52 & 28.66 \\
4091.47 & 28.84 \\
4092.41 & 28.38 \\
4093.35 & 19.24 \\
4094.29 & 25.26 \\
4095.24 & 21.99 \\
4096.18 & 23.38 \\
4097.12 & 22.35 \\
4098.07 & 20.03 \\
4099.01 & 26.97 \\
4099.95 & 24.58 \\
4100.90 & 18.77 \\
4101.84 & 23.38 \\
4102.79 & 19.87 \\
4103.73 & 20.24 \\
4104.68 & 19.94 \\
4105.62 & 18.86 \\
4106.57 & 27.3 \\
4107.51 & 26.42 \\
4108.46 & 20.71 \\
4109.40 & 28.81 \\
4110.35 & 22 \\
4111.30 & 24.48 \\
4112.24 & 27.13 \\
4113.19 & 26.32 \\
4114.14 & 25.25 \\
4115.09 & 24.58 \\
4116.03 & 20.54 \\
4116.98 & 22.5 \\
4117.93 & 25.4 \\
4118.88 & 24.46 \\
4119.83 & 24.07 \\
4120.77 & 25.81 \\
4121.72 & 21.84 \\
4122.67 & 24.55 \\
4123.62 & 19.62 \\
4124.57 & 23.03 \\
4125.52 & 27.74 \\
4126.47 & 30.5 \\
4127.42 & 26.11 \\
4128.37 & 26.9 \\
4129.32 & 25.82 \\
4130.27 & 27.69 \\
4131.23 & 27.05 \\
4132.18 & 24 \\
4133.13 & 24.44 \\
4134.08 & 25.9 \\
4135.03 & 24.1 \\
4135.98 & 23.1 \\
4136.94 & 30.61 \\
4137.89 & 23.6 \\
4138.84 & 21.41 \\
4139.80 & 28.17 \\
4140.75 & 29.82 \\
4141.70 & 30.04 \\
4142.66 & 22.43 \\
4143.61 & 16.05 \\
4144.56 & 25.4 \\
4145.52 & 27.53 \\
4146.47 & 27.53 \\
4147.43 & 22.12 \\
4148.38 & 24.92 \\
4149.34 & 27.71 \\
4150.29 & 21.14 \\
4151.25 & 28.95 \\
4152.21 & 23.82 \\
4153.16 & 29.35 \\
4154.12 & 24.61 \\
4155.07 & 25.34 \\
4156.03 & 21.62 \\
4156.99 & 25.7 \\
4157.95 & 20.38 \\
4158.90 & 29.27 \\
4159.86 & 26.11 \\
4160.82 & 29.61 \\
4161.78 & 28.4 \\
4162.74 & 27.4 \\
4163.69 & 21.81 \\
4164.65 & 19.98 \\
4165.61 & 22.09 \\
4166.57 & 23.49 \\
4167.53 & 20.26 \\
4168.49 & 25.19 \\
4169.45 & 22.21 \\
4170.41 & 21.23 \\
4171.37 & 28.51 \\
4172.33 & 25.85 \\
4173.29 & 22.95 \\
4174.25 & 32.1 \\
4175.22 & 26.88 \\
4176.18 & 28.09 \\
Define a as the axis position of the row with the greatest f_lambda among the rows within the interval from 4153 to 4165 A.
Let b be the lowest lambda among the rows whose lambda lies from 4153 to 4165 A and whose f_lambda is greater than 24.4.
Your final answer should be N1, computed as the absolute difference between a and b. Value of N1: 7.7 A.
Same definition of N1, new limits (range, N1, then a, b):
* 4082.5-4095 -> 6.6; 4091.47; 4084.88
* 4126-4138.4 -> 10.5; 4136.94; 4126.47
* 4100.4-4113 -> 2.8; 4109.40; 4106.57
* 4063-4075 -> 3.7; 4067.04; 4063.30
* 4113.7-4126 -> 11.4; 4125.52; 4114.14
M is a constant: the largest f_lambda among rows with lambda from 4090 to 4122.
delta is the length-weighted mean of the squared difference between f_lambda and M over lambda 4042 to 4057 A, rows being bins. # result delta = 46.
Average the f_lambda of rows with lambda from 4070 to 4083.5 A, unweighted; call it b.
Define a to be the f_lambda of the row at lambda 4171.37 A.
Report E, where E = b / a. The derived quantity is 0.88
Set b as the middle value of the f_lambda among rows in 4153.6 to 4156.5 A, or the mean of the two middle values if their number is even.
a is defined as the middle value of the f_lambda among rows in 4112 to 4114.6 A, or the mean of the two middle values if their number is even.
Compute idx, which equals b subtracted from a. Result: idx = 1.7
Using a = 26.3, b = 24.6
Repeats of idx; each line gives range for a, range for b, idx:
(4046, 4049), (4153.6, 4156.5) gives -1.3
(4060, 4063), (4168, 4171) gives 2.6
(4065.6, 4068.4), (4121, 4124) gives 3.5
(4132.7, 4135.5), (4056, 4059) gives 1.6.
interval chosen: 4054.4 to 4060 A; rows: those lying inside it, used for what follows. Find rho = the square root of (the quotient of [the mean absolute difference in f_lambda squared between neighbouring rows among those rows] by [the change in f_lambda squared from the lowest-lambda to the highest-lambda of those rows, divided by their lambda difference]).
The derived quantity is 1.4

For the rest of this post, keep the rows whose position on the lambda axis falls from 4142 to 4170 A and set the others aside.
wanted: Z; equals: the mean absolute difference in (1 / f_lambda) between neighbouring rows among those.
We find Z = 0.0072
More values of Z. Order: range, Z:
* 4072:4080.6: 0.0034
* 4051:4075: 0.0065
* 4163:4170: 0.0056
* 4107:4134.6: 0.0046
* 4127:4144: 0.0050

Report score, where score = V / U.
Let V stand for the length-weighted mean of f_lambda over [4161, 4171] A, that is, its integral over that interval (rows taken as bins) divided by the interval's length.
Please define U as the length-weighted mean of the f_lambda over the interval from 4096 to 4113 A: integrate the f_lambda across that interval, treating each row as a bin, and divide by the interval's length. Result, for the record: 1.01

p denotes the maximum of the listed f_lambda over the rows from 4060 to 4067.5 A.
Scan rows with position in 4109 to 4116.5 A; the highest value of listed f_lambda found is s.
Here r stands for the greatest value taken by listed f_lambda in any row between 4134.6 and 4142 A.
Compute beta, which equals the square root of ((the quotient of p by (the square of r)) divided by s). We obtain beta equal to 0.0348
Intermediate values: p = 32.64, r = 30.61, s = 28.81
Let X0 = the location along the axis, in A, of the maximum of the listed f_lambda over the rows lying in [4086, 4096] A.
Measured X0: 4091.47 A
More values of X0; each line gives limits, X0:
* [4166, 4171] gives 4168.49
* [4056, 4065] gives 4059.56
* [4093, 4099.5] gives 4099.01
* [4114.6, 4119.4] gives 4117.93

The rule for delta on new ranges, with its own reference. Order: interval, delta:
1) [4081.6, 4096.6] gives 26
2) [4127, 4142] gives 14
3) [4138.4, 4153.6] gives 27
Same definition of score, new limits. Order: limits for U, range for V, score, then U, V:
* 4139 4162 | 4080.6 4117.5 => 0.93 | 25.6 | 23.9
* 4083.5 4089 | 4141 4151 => 0.99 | 25.0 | 24.7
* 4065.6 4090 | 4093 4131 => 0.95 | 25.1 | 23.9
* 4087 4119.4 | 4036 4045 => 1.09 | 23.8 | 25.8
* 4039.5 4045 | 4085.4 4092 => 1.03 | 25.0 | 25.9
